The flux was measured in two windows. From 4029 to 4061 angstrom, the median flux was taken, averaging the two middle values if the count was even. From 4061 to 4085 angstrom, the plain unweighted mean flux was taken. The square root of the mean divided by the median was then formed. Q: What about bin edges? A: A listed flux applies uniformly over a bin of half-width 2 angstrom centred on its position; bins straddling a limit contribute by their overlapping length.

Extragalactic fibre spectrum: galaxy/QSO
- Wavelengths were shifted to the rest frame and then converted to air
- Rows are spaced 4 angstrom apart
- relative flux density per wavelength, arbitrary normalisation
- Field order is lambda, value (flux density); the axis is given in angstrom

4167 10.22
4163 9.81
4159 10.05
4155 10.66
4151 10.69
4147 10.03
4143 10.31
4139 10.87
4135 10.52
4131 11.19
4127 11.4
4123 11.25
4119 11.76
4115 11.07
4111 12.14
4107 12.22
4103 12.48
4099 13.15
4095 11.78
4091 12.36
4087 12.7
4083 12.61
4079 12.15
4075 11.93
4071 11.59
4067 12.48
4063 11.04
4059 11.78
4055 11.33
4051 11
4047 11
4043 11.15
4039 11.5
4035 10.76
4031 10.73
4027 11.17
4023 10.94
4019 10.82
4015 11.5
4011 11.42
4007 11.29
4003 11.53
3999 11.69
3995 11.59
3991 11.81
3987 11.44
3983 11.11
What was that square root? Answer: 1.04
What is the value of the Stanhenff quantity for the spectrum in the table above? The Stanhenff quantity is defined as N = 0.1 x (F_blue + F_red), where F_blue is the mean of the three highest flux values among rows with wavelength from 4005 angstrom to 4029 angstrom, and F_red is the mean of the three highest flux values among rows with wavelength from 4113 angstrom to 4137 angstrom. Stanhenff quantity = 2.29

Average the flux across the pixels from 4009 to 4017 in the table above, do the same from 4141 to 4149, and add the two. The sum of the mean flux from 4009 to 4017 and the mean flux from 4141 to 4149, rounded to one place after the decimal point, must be 21.6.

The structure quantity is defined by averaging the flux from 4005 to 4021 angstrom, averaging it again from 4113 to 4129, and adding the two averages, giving 22.63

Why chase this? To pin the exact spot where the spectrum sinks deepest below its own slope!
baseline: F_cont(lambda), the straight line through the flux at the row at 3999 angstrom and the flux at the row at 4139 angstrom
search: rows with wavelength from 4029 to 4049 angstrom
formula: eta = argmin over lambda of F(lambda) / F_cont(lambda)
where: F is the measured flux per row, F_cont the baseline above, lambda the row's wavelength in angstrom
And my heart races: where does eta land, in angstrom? 4031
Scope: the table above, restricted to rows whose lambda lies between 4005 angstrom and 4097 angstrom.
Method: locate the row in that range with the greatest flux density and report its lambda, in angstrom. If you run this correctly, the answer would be 4087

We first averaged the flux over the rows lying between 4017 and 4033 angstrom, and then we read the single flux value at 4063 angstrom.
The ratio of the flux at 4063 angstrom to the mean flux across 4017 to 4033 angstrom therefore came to 1.01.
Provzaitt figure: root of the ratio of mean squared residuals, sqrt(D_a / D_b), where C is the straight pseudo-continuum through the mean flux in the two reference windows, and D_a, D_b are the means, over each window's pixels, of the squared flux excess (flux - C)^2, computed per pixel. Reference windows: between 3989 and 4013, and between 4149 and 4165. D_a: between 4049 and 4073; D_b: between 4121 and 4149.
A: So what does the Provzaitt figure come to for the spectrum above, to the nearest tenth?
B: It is 1.3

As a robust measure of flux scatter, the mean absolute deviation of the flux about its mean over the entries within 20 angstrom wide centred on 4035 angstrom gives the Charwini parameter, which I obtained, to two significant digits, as 0.25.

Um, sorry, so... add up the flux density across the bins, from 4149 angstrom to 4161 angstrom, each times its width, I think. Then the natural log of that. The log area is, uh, 4.83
